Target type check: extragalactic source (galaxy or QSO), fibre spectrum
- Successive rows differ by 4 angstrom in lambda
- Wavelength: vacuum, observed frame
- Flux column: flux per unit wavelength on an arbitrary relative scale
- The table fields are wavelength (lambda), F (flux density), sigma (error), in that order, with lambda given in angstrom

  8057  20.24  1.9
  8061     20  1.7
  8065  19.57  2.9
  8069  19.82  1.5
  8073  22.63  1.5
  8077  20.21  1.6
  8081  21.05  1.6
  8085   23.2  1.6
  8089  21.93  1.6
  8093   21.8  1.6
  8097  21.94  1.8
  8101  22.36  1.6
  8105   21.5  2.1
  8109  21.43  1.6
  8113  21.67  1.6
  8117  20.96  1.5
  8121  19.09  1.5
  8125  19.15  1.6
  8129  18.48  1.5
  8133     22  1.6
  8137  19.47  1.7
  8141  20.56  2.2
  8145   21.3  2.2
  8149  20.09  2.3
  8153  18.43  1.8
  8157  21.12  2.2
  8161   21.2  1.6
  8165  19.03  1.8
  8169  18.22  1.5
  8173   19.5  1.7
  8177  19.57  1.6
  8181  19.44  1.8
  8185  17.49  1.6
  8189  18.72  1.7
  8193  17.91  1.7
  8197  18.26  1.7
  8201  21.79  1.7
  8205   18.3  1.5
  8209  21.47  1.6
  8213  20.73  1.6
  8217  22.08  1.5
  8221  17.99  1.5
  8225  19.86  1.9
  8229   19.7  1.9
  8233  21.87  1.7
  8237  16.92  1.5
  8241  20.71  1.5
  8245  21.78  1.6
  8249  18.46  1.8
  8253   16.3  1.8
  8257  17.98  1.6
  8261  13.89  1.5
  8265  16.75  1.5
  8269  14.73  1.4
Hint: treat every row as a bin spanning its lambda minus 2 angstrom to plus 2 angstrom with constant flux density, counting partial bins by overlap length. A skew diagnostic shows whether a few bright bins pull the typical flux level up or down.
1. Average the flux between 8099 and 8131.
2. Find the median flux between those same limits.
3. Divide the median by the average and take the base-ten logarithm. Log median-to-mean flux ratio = 0.013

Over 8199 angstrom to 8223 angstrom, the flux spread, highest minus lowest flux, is 4.1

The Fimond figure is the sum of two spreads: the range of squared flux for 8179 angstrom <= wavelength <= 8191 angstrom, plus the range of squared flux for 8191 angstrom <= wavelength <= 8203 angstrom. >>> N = 226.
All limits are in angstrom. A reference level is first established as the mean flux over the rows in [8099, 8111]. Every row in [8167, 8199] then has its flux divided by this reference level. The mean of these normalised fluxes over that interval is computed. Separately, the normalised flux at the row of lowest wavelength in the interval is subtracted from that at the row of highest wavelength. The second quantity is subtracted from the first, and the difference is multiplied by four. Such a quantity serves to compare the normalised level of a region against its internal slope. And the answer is 3.4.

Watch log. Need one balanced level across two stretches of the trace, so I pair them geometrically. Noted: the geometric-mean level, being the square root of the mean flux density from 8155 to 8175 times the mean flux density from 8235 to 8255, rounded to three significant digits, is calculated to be 19.3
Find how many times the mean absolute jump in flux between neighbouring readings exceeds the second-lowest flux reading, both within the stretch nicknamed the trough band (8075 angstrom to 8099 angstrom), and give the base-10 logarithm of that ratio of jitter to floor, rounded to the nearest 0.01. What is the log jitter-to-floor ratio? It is -1.37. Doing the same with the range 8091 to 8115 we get -1.79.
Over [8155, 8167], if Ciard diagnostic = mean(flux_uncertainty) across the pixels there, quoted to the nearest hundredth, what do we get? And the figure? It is 1.87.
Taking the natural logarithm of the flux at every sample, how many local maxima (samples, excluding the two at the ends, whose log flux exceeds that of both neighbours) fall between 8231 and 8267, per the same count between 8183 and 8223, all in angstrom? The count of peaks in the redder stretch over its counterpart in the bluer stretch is 0.5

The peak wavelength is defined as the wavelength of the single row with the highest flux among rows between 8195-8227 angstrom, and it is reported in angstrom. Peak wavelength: 8217 angstrom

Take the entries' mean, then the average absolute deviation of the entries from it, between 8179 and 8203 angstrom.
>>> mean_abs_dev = 1.12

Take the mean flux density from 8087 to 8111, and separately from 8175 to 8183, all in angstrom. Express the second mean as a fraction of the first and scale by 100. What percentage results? 89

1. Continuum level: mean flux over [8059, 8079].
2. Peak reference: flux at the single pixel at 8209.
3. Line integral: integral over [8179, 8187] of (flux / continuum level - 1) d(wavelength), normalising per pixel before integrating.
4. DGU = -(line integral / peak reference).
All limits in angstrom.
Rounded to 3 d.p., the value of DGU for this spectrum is 0.036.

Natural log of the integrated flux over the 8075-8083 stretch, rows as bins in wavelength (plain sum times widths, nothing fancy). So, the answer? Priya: 5.1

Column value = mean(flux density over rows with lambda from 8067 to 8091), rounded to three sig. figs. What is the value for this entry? 21.5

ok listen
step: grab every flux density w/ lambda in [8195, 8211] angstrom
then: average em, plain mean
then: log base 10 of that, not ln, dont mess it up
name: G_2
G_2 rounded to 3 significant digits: 1.30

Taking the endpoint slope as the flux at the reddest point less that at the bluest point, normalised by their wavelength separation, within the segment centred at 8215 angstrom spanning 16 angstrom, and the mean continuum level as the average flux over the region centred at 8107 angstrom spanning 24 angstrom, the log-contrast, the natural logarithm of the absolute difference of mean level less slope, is 3.09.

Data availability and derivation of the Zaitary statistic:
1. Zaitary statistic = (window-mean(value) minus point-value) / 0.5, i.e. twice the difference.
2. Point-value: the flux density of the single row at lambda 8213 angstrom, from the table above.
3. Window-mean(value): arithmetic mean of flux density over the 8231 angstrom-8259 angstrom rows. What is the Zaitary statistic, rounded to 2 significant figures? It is -3.2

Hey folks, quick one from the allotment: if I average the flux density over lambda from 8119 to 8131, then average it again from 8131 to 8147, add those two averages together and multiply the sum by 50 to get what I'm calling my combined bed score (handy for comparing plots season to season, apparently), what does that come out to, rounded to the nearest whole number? 1987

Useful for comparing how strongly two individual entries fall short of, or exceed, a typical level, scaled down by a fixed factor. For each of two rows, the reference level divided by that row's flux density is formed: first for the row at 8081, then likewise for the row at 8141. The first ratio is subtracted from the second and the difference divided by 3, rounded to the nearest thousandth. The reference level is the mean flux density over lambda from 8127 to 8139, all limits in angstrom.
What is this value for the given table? 0.008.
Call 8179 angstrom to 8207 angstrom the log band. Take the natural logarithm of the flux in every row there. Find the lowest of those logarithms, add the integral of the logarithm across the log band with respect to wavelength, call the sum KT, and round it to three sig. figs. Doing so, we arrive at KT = 85.0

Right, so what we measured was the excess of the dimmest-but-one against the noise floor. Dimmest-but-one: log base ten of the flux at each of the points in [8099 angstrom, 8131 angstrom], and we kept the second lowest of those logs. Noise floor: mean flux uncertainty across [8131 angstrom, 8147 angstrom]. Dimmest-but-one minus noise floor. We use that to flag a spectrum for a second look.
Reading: -0.64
